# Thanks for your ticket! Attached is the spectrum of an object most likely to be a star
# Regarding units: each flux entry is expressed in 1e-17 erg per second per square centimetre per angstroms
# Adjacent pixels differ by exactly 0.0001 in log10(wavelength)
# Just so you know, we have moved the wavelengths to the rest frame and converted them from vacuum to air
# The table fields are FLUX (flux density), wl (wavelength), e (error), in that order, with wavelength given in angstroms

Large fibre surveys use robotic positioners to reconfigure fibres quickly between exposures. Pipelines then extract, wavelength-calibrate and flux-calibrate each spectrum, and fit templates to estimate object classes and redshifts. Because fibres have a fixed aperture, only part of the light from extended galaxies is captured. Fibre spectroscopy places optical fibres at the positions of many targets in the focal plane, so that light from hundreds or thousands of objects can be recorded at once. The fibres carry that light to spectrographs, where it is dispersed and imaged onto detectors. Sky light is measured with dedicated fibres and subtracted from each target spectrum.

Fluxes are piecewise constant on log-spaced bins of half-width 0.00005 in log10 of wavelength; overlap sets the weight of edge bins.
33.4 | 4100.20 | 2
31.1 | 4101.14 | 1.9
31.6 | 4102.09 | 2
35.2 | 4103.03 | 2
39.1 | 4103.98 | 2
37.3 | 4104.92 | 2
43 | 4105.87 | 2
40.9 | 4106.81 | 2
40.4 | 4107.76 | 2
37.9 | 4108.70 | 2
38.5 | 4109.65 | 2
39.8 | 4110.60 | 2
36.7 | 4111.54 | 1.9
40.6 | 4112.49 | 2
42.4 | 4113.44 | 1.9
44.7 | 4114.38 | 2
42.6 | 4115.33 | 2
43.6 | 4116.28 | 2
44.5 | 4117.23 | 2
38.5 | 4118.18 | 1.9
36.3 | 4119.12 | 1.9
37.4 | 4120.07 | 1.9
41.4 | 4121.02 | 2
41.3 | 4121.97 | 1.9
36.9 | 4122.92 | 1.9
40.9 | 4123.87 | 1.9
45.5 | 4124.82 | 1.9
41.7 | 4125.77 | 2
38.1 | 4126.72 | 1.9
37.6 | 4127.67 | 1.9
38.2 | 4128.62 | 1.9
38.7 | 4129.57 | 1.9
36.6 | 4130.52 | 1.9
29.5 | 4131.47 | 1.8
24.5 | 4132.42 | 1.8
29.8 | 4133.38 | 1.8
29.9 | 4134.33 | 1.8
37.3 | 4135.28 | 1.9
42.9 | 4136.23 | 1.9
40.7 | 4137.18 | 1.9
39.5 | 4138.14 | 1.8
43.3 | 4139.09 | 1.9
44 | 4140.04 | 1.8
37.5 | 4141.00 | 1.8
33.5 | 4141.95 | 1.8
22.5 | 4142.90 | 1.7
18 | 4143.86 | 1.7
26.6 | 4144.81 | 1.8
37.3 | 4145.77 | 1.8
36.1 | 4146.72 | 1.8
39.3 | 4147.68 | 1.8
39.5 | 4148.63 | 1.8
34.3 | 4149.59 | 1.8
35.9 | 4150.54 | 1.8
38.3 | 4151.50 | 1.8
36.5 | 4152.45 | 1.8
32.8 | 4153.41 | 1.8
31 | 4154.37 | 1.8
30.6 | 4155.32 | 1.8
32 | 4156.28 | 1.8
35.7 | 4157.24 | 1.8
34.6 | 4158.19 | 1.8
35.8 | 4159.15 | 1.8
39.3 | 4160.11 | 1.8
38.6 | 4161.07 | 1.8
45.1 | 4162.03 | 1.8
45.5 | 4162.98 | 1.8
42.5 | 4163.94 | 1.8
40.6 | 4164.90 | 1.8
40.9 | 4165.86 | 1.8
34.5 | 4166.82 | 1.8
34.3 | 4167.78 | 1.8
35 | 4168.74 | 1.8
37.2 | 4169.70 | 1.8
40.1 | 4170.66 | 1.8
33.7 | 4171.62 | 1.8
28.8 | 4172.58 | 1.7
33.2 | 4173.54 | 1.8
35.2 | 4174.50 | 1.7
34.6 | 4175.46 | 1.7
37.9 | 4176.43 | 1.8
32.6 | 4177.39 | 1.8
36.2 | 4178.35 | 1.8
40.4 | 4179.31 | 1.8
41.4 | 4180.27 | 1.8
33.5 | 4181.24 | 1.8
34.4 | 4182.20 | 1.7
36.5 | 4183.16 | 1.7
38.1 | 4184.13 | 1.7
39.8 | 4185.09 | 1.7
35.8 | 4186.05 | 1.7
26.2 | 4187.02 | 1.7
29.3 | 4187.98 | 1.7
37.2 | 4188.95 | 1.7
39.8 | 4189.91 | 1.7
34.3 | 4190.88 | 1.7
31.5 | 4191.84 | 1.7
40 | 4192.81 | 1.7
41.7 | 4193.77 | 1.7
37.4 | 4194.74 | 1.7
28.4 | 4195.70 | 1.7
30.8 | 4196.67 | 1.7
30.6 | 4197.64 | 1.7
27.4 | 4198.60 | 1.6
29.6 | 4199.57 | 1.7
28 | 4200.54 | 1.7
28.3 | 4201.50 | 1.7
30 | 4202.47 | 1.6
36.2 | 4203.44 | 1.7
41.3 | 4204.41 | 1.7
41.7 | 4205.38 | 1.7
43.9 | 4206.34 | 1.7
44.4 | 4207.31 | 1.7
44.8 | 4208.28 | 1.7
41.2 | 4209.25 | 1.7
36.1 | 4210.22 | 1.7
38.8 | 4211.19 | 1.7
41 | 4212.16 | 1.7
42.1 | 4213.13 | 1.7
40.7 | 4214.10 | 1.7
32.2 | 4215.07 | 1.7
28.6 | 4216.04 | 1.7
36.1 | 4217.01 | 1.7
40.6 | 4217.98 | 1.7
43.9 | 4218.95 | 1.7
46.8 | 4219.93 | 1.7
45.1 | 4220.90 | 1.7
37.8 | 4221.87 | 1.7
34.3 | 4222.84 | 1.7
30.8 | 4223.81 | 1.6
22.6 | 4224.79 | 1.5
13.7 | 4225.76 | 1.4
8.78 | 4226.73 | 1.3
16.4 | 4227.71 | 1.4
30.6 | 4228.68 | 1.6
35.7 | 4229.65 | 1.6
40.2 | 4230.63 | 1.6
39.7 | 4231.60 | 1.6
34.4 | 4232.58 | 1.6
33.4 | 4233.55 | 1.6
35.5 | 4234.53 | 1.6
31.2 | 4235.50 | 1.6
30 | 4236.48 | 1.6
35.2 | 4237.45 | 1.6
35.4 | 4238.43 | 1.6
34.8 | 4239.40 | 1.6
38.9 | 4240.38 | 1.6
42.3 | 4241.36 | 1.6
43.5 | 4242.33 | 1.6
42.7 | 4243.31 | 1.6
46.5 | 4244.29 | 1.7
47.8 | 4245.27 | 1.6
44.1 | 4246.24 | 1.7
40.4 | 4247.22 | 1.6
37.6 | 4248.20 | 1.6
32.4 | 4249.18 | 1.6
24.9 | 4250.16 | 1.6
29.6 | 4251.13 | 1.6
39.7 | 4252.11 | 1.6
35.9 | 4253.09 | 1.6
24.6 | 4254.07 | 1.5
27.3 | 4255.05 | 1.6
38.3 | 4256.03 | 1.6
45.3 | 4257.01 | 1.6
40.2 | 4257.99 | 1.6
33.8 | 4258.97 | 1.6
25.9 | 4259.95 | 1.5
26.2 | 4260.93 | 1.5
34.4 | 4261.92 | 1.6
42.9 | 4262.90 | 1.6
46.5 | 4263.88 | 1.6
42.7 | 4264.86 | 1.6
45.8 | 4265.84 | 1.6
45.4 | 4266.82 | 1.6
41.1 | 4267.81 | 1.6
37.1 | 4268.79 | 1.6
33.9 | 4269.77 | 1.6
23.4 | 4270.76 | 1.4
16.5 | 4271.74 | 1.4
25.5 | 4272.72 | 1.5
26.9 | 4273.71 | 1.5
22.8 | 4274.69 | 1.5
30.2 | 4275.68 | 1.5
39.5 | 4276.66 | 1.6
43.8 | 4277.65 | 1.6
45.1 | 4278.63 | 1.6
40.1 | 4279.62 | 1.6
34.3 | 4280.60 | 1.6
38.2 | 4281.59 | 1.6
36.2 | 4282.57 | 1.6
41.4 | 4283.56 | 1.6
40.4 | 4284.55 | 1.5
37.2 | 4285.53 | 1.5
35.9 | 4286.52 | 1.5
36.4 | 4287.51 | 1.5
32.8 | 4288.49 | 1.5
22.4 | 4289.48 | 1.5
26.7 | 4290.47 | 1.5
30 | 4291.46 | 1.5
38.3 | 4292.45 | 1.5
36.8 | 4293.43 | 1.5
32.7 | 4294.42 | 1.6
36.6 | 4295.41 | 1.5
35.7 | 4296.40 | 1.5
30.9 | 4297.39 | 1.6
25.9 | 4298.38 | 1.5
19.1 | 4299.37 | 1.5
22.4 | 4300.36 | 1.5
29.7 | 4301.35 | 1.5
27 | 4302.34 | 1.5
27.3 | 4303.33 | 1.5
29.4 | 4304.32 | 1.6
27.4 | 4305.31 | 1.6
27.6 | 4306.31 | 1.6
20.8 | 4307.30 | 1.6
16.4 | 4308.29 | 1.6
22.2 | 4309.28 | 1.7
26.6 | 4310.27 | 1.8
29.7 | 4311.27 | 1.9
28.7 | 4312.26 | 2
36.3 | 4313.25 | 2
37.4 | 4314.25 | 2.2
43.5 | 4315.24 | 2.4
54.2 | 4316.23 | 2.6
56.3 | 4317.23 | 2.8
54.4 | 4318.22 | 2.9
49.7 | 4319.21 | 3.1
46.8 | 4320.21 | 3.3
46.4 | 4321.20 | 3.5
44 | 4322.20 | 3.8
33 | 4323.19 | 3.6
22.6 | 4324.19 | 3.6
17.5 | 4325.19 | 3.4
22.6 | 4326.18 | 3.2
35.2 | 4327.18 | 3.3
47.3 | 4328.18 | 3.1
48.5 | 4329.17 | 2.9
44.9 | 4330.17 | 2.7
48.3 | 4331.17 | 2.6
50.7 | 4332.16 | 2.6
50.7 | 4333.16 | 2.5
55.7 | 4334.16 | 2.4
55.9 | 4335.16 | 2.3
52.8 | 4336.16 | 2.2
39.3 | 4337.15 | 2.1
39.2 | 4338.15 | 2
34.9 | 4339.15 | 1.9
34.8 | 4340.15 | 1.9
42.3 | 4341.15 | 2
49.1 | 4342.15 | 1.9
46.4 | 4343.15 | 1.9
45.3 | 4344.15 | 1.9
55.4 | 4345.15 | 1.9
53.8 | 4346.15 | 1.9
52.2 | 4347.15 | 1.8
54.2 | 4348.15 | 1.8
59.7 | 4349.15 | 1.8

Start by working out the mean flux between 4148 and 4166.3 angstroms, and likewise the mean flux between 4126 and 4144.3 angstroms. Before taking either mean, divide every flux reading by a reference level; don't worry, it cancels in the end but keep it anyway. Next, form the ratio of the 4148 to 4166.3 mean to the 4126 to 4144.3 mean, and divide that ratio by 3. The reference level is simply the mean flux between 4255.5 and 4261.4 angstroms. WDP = 0.36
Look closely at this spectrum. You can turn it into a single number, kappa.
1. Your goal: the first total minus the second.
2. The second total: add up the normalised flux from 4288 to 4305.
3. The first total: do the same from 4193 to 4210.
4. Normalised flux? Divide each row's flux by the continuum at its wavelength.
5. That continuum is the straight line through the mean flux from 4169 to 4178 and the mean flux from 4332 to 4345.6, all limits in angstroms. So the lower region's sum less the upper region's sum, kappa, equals 4.9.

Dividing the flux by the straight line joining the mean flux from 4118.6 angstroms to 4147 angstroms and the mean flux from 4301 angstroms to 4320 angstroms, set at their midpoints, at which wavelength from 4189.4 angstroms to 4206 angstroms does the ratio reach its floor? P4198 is 4198.60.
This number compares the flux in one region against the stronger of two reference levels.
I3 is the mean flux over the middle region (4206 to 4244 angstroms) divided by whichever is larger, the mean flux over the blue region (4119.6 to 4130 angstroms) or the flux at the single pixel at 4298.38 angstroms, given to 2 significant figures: 0.90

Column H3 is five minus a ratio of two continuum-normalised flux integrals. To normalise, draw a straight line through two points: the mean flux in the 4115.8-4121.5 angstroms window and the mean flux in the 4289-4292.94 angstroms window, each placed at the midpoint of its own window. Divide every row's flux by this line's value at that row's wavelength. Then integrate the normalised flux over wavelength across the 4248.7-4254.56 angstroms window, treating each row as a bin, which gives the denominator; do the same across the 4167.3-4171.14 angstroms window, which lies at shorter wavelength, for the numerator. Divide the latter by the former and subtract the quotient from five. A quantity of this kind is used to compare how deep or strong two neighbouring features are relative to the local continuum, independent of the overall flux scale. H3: 4.3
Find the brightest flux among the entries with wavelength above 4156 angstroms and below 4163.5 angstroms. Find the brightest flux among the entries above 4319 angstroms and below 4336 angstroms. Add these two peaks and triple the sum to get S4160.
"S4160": 304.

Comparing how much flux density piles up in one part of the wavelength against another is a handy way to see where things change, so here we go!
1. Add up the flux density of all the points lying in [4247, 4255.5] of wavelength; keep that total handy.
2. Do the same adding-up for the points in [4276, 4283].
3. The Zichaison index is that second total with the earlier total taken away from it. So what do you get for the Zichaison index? -15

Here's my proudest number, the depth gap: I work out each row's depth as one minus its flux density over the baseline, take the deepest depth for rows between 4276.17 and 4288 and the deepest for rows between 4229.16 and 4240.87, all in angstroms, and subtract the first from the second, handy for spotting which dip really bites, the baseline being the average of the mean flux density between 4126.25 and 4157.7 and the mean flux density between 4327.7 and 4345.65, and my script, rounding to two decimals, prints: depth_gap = 0.11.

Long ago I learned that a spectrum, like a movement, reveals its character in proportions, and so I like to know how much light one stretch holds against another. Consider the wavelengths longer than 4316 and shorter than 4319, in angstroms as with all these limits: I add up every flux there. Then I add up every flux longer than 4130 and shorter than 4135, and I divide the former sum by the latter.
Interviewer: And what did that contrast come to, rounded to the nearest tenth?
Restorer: 1.1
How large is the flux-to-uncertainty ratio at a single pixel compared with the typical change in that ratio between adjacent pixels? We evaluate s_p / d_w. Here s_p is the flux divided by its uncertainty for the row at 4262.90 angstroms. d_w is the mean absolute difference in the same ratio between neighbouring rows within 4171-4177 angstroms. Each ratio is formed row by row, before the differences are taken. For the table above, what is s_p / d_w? 20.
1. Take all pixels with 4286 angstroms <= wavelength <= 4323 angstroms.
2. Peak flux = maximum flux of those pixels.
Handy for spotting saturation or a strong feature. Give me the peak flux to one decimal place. 56.3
